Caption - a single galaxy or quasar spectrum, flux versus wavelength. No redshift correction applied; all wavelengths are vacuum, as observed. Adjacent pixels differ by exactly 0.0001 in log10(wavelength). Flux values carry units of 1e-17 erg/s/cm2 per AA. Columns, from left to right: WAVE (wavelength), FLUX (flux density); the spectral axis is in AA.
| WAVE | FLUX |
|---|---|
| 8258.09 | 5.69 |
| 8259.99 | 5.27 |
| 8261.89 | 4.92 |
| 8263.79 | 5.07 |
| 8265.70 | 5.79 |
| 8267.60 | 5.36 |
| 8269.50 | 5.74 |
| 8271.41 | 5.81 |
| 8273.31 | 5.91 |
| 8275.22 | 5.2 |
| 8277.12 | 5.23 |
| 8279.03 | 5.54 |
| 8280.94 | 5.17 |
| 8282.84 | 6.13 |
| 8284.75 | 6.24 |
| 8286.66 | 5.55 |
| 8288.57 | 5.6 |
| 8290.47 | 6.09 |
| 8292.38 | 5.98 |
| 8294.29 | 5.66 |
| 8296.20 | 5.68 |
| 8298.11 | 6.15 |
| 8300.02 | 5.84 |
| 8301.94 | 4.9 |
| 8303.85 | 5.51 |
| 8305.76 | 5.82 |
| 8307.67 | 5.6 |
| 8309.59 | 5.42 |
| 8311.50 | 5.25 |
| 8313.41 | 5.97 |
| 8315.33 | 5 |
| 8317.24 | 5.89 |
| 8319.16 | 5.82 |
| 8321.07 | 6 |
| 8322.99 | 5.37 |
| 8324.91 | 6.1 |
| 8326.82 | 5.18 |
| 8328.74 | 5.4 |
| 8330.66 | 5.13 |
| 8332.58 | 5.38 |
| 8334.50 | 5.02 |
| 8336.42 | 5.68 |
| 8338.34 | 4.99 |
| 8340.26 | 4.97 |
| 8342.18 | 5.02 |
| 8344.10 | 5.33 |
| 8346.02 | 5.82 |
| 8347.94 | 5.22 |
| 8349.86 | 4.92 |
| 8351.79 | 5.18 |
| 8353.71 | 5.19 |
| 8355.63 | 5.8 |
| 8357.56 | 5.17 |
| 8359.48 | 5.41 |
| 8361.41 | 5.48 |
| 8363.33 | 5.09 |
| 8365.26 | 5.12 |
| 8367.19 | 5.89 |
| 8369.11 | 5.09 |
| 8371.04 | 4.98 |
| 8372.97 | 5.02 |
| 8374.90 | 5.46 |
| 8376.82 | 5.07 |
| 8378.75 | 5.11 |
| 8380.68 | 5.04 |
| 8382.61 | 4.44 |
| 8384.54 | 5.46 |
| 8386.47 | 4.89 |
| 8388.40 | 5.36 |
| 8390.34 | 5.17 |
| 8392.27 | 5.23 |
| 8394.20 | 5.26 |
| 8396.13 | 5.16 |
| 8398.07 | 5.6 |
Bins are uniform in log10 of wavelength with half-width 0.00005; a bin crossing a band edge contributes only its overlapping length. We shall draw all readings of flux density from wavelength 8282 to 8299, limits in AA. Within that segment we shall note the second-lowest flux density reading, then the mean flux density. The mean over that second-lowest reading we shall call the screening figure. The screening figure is 1.05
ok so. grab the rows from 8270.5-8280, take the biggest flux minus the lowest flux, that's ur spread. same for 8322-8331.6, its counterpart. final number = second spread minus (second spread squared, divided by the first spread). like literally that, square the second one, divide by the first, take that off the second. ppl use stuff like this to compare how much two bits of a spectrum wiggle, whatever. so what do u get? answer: -0.36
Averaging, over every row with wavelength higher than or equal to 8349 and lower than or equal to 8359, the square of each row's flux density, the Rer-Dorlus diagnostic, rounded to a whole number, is 28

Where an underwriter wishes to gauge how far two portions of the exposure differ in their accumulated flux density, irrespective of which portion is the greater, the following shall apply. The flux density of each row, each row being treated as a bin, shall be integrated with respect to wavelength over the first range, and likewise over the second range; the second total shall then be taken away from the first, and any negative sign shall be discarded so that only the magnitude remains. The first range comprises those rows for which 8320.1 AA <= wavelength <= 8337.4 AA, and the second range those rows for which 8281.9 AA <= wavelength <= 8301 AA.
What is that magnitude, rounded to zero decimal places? 18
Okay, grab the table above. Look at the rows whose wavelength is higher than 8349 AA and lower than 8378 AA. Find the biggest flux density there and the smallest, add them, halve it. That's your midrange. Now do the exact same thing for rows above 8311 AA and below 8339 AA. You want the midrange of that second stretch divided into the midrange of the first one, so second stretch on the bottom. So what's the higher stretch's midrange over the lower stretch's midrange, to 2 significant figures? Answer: 0.97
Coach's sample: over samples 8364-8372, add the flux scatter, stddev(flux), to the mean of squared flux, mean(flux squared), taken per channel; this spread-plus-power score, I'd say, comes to 28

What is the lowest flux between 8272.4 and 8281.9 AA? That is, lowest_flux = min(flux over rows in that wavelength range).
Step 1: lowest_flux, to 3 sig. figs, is 5.17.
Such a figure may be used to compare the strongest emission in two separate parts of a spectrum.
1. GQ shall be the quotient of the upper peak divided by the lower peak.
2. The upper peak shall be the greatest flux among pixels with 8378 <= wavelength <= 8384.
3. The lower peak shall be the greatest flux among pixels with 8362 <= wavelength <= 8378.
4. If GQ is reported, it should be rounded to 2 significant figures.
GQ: 0.87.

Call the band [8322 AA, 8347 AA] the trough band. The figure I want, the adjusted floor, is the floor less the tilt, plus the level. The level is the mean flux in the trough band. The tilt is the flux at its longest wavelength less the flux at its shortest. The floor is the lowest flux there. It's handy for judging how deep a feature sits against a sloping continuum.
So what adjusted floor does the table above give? 9.9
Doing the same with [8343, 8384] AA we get 10.6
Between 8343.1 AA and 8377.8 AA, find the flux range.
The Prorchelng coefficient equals 1.0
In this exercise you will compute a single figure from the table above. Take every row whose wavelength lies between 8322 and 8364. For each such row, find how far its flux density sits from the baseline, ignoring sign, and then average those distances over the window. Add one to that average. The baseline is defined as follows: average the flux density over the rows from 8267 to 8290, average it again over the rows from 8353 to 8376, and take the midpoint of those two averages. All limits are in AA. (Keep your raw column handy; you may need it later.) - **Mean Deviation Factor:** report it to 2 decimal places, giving 1.30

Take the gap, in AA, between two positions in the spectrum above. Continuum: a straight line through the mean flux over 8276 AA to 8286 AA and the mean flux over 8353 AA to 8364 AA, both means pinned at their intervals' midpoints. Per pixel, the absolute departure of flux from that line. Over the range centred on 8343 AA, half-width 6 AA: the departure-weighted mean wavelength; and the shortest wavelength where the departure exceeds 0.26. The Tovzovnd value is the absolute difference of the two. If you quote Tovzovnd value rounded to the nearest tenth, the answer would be 3.9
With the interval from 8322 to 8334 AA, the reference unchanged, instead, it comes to 2.1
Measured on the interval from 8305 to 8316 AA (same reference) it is 0.6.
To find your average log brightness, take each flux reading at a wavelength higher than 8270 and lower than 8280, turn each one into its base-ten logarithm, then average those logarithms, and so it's 0.743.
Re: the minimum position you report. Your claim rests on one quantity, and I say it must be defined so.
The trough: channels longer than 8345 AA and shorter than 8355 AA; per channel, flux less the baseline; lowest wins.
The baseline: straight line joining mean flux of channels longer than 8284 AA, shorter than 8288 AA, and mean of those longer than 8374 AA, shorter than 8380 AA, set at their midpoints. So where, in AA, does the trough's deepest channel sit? 8349.86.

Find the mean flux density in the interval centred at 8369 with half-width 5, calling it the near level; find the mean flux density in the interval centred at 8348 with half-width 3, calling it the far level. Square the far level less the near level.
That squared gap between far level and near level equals 0.01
